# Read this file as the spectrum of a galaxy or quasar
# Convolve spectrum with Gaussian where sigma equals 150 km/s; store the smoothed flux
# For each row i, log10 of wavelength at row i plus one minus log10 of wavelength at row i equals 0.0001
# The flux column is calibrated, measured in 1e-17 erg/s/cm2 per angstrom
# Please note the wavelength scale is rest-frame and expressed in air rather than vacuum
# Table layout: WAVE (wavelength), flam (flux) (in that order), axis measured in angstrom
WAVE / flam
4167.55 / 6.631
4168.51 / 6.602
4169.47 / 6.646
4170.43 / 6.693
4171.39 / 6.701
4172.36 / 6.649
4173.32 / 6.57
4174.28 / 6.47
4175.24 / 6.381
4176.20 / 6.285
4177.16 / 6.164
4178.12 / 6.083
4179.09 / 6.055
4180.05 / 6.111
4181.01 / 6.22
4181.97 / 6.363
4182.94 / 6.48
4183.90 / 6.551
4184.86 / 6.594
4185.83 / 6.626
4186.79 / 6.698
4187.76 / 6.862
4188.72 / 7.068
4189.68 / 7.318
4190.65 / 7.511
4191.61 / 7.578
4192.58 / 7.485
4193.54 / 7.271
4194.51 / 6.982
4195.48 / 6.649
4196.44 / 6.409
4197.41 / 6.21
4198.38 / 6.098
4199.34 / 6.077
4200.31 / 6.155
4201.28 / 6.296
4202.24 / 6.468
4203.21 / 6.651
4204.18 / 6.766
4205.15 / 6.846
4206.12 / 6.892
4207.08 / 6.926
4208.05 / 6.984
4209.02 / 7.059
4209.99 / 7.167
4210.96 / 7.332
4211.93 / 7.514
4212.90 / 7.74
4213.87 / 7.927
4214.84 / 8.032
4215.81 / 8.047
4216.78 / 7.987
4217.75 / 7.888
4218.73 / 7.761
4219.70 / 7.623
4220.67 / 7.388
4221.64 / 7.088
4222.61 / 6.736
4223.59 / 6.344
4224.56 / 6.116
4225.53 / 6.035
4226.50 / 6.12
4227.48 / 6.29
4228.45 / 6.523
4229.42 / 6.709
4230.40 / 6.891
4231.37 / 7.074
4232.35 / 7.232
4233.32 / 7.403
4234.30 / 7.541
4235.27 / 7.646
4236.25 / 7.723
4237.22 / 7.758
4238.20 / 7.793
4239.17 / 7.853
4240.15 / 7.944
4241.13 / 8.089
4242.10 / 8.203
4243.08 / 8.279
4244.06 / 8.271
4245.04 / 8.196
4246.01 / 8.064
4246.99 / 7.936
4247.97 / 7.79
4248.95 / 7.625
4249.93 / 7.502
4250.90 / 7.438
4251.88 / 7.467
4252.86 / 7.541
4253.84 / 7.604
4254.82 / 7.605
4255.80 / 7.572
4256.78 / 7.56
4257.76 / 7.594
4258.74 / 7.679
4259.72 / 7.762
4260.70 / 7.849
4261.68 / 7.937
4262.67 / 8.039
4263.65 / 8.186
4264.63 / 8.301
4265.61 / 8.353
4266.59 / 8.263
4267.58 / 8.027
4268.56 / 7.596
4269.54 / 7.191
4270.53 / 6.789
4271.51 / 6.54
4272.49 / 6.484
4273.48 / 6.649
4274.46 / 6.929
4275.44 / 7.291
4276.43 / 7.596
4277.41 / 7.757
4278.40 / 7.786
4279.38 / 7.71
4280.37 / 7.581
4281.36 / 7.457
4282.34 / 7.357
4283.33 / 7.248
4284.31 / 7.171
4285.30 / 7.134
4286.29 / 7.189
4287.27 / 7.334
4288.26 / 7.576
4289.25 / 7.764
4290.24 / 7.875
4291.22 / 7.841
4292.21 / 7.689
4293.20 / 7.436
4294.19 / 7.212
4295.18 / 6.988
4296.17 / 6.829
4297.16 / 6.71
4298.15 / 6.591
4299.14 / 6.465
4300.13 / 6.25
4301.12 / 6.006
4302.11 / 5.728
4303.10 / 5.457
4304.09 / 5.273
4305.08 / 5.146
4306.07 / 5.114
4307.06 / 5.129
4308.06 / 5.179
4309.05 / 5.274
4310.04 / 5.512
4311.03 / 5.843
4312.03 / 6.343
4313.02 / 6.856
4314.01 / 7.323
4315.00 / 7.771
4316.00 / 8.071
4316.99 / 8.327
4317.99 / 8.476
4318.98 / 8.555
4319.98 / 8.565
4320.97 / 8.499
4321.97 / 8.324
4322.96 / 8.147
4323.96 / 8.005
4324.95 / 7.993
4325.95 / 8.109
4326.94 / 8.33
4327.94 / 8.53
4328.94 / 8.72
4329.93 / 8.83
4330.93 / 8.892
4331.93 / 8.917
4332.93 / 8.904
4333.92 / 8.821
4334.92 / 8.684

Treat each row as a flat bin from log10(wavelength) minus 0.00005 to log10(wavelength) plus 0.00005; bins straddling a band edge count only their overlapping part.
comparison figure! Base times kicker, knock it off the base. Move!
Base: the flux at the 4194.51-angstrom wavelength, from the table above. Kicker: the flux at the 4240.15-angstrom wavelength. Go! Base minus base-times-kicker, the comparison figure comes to -48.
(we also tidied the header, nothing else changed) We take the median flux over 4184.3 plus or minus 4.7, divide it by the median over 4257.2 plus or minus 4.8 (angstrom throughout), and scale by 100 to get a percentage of 86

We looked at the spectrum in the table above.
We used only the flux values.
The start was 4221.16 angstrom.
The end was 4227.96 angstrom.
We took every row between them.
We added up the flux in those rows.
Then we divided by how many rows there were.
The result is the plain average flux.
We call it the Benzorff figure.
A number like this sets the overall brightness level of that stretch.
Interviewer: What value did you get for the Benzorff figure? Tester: 6.4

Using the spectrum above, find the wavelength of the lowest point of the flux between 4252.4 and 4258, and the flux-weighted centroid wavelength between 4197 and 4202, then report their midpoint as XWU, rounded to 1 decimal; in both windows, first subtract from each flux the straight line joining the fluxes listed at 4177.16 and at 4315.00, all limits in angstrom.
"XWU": 4228.0 angstrom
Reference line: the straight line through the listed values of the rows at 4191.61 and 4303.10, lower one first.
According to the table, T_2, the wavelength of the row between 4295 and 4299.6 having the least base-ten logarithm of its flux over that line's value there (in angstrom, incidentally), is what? 4299.14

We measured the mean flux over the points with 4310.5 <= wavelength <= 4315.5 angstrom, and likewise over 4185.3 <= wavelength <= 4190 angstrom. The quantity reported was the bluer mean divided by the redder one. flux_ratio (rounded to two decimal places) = 1.01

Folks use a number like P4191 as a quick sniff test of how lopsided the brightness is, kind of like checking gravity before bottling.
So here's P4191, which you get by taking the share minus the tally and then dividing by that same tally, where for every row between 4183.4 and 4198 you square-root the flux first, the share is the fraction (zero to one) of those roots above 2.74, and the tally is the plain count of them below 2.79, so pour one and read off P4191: -0.99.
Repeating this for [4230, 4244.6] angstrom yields -0.91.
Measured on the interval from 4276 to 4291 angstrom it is -0.96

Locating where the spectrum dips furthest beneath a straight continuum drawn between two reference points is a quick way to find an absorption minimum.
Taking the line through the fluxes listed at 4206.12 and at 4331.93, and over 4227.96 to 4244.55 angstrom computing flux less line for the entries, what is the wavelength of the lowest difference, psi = 4228.45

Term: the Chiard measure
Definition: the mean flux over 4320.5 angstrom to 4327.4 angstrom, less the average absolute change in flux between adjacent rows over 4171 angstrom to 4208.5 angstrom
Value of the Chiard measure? 8.1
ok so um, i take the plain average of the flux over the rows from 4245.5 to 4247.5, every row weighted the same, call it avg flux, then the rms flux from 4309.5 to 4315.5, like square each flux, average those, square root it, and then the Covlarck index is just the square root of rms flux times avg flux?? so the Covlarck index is 7.30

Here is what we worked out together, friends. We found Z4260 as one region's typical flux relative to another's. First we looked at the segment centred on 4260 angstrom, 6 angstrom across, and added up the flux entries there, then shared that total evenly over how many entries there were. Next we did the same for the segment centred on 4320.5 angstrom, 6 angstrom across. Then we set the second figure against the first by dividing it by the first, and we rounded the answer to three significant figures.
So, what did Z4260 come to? 1.08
